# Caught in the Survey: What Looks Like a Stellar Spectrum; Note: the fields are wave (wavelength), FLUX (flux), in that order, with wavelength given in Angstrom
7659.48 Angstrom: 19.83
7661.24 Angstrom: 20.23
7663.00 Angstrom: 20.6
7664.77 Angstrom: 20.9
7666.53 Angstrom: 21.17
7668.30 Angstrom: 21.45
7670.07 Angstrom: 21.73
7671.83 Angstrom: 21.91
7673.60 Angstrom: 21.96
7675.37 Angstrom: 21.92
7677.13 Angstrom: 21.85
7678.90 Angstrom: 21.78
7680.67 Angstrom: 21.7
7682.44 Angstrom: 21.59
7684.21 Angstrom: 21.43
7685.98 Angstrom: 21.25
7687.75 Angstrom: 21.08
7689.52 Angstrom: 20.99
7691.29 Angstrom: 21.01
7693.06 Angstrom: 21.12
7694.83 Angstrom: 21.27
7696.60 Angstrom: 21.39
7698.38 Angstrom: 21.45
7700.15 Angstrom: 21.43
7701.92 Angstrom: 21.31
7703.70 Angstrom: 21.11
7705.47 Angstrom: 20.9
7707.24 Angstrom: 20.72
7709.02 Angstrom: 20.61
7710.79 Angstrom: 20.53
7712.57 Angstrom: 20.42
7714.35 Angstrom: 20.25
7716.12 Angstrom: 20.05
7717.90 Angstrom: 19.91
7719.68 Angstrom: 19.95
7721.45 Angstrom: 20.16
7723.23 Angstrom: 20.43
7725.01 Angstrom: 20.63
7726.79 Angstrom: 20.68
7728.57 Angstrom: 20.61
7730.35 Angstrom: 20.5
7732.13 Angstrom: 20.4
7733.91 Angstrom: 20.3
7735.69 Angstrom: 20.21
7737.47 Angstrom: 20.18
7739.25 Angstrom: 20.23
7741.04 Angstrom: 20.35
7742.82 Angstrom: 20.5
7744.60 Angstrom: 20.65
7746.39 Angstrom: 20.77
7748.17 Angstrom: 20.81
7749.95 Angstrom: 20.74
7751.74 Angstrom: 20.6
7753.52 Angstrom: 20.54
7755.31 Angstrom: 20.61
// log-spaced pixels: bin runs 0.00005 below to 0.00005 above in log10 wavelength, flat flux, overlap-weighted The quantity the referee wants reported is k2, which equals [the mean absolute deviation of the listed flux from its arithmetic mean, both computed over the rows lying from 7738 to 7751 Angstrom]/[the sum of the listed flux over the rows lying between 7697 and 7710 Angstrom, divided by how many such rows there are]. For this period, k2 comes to 0.0089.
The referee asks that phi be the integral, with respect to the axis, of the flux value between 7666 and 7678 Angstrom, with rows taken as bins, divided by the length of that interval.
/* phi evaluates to 21.7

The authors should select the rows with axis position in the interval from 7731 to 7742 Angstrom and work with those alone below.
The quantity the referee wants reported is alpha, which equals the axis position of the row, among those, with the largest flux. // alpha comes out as 7732.13 Angstrom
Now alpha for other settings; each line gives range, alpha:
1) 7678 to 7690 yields 7678.90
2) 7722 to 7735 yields 7726.79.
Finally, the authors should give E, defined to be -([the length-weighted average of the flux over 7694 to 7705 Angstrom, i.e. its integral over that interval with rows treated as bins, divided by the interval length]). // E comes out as -21.3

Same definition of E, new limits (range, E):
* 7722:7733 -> -20.5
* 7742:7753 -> -20.7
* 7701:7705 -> -21.2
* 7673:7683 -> -21.8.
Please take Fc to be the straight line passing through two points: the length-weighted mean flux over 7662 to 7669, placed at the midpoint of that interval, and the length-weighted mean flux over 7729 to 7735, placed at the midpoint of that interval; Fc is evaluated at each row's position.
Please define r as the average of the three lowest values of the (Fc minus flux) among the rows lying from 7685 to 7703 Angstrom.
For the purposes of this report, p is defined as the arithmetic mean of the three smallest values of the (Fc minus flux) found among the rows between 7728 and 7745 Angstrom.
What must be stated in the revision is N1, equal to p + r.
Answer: -0.9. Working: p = -0.2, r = -0.7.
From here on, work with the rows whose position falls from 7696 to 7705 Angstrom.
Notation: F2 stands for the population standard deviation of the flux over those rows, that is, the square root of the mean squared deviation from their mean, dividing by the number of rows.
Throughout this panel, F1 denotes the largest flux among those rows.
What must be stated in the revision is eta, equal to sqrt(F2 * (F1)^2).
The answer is 7.5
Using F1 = 21.45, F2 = 0.124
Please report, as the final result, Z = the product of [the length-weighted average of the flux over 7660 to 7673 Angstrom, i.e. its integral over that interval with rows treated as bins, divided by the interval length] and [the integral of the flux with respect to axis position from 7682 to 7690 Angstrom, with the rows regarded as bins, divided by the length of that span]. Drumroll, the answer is 449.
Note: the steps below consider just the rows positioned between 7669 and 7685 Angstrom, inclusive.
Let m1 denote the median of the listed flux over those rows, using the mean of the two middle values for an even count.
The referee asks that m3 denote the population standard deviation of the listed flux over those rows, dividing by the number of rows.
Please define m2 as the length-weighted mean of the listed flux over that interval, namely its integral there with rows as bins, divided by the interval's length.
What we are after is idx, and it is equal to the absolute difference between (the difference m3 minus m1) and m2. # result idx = 43.4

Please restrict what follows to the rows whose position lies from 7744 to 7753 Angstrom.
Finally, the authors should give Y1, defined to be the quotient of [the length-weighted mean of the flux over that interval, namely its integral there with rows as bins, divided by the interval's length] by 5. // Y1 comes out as 4.14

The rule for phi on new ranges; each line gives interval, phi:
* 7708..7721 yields 20.2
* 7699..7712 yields 20.9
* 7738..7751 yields 20.6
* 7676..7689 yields 21.5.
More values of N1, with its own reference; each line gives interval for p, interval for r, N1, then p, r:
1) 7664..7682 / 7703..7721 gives -1.3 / -1.0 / -0.3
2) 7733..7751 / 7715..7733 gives -0.7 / -0.5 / -0.2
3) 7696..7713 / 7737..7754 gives -1.2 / -0.7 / -0.5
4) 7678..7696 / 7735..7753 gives -1.3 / -0.8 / -0.5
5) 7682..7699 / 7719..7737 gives -0.9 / -0.7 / -0.2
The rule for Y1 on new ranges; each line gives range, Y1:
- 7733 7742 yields 4.05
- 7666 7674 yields 4.33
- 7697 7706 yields 4.25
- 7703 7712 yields 4.15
